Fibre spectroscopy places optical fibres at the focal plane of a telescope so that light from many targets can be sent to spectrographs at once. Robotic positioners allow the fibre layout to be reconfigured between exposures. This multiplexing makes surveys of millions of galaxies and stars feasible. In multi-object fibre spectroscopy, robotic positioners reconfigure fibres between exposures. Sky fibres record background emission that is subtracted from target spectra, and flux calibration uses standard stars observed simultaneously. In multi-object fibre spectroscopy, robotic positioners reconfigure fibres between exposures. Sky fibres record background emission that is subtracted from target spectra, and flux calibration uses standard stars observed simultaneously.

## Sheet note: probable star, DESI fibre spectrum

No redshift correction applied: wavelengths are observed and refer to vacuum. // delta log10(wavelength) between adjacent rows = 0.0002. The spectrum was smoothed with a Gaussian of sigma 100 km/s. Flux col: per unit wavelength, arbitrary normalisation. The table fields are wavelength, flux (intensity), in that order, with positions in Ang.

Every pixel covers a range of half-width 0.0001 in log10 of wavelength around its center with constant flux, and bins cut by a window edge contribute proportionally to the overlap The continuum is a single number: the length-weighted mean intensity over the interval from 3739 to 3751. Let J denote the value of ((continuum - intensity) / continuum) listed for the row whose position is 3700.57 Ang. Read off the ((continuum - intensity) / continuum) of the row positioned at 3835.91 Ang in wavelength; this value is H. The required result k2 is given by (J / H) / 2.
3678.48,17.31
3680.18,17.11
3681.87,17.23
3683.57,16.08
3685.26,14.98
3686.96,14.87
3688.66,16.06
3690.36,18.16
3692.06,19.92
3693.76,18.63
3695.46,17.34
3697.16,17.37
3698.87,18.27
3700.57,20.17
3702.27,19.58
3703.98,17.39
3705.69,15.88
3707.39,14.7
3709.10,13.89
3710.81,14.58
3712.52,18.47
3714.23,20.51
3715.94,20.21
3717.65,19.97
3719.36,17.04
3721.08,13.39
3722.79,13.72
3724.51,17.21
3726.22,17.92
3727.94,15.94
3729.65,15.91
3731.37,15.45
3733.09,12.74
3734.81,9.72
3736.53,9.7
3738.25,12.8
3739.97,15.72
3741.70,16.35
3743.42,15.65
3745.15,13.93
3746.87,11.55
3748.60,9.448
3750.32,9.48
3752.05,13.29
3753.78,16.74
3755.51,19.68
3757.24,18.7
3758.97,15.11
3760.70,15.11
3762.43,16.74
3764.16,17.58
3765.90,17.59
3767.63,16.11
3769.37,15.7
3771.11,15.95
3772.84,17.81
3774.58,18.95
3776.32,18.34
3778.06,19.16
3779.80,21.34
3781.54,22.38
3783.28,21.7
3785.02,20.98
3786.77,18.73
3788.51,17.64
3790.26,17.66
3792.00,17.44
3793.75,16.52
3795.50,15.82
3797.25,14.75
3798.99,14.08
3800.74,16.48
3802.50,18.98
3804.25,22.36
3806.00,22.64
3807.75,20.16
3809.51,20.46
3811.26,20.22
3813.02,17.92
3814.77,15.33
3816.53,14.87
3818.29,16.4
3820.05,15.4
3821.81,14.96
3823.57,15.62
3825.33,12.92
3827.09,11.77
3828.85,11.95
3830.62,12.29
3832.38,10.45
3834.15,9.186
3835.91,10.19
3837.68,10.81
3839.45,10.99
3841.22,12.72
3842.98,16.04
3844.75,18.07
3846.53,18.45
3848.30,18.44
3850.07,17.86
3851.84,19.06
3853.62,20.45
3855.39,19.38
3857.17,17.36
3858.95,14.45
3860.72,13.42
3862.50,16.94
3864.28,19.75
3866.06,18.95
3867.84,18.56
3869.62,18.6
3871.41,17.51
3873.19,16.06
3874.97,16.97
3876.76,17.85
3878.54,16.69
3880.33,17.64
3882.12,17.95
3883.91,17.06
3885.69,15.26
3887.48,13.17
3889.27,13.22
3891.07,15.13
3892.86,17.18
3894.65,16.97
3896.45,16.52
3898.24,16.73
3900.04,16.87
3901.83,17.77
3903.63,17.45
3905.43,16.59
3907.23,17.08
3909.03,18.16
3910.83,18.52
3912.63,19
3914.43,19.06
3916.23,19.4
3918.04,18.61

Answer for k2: -1.2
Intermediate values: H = 0.2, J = -0.53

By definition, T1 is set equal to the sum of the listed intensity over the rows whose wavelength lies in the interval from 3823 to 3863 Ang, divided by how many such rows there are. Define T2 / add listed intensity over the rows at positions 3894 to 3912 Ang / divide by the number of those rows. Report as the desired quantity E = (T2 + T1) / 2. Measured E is 16.0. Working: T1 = 14.7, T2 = 17.3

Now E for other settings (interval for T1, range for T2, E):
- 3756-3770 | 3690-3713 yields 17.0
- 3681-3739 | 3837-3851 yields 15.9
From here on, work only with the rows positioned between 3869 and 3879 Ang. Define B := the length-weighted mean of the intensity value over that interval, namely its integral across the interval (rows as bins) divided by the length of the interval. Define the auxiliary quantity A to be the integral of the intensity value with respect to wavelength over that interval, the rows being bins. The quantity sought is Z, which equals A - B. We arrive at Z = 155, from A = 173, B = 17.3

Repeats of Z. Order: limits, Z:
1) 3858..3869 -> 171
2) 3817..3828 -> 145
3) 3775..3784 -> 164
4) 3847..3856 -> 152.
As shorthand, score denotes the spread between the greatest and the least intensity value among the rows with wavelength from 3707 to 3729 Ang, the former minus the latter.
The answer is 7.1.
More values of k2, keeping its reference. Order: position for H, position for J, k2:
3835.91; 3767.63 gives -0.5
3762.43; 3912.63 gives 0.8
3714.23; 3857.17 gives 0.3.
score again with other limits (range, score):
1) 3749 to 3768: 10.2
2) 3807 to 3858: 11.3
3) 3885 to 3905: 4.6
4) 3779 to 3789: 4.7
